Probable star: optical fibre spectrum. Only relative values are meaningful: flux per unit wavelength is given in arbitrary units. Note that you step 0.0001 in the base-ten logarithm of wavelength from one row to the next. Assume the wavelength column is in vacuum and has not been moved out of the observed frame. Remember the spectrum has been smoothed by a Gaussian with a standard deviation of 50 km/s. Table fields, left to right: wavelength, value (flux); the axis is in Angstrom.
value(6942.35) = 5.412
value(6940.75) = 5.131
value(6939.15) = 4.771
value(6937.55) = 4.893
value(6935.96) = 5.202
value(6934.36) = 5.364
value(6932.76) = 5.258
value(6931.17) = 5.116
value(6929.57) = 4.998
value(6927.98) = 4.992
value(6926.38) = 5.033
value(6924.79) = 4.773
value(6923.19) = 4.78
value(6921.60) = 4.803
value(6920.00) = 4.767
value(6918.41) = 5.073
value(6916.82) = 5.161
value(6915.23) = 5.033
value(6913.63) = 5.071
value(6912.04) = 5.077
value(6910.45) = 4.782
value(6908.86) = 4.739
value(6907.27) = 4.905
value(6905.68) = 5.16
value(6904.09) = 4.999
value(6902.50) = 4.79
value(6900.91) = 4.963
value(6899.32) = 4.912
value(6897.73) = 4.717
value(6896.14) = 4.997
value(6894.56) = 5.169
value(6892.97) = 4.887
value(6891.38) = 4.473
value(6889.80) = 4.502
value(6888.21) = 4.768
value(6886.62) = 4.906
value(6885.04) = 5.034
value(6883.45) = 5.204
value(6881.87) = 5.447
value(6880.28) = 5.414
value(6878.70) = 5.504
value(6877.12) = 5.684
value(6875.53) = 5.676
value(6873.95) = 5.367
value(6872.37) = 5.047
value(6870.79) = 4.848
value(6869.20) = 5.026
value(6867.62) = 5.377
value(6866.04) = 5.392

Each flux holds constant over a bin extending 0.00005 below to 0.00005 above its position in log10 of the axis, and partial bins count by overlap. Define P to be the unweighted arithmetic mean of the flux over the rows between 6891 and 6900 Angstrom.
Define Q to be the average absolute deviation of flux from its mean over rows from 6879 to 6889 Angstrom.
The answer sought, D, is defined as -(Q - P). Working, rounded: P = 4.86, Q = 0.23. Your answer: 4.63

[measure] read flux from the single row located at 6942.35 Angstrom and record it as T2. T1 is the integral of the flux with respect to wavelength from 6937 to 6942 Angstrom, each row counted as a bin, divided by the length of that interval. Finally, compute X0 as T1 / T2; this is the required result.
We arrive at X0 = 0.92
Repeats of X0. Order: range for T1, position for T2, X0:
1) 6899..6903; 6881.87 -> 0.90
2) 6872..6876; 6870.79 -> 1.11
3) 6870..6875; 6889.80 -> 1.14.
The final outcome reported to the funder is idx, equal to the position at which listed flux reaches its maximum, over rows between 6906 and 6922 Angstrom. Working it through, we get 6916.82 Angstrom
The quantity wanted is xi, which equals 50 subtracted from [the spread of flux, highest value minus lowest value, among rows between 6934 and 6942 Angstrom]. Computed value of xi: -49.4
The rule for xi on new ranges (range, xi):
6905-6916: -49.6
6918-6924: -49.7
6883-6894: -49.3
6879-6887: -49.5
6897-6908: -49.6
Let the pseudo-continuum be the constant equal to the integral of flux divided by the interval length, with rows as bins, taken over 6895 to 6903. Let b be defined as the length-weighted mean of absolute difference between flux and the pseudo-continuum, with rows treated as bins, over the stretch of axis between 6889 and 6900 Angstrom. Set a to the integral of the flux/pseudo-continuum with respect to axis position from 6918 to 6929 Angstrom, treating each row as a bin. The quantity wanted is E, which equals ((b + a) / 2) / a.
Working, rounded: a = 11.0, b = 0.20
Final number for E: 0.509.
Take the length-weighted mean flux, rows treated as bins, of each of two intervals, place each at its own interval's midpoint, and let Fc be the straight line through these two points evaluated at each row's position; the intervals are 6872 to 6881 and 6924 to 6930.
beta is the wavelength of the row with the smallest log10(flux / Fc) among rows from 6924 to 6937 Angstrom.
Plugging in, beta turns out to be 6924.79 Angstrom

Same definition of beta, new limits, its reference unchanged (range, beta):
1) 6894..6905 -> 6897.73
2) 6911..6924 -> 6920.00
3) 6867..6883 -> 6870.79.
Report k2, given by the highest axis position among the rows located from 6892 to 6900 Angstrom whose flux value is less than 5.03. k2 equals 6899.32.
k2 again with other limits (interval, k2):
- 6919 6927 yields 6924.79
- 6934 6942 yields 6939.15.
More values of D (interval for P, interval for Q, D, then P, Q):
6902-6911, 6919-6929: 4.79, 4.90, 0.10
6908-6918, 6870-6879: 4.71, 4.98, 0.27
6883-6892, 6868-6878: 4.51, 4.81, 0.30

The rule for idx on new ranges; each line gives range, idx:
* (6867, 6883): 6877.12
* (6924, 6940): 6934.36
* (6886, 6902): 6894.56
